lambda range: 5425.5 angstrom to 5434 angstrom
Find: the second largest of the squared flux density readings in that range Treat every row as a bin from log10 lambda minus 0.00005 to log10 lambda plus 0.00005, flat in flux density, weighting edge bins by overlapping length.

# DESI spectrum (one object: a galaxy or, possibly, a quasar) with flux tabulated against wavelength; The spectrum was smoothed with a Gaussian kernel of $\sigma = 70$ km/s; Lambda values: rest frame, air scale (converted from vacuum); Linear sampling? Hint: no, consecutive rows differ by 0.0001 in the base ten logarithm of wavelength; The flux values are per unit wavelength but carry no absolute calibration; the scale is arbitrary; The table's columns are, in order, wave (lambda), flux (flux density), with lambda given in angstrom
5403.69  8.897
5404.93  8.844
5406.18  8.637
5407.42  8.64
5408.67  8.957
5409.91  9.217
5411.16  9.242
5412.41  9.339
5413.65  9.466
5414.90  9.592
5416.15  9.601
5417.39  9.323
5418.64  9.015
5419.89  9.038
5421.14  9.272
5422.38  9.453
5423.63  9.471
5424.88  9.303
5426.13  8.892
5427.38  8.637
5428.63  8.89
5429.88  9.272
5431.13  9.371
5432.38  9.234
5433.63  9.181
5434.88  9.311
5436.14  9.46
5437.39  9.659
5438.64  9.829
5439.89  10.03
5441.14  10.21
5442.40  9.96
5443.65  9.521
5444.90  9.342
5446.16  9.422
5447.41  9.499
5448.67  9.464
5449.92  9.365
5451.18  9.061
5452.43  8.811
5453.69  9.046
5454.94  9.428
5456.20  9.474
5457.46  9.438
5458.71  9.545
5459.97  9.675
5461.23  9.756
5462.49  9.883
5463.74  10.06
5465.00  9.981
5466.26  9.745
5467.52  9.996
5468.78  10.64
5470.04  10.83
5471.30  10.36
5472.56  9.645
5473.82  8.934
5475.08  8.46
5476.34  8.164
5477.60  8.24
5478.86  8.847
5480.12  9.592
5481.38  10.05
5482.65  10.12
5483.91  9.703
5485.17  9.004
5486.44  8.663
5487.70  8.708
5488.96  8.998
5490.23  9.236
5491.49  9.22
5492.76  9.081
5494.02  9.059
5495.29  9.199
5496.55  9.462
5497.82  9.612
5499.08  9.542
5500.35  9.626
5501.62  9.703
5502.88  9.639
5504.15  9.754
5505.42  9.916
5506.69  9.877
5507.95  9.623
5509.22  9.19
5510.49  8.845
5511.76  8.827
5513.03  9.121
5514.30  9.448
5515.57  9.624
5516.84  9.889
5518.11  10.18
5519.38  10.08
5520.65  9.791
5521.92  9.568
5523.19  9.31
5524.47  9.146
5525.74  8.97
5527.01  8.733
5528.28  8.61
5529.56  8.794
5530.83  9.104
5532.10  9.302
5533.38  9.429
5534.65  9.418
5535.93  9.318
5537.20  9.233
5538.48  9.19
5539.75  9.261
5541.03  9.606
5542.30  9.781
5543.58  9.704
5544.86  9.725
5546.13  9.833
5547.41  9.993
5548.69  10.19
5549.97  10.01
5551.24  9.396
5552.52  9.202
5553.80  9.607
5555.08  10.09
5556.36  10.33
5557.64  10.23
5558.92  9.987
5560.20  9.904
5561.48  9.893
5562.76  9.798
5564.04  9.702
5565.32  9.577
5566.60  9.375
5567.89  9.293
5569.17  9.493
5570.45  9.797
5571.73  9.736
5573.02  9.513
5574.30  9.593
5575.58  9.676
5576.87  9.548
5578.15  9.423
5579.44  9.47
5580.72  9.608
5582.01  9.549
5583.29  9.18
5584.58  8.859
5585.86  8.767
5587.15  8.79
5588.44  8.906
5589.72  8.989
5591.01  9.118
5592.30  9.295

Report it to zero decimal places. 86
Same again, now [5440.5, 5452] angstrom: 99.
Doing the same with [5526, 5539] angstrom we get 89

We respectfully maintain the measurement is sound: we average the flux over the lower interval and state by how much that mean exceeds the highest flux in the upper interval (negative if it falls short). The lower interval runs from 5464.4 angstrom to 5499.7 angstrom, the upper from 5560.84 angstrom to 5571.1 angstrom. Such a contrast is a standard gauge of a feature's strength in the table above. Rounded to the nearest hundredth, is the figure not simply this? -0.50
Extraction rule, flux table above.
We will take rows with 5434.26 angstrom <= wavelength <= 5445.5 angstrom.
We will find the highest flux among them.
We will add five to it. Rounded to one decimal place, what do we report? 15.2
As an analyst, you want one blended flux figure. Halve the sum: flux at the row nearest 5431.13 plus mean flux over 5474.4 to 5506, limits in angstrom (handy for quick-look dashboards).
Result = 9.3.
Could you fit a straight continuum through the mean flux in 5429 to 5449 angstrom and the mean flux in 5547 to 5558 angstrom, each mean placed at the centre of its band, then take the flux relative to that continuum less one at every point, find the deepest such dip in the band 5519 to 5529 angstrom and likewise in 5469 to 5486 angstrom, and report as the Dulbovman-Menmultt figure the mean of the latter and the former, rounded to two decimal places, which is -0.14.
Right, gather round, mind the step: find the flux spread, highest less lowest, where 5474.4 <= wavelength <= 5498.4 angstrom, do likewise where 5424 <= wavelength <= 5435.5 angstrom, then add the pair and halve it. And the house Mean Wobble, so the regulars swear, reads 1.3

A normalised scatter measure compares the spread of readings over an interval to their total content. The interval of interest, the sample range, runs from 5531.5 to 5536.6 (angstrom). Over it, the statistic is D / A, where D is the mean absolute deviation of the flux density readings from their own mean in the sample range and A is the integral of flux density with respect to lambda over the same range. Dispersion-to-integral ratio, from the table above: 0.0012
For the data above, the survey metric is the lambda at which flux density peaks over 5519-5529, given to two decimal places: 5519.38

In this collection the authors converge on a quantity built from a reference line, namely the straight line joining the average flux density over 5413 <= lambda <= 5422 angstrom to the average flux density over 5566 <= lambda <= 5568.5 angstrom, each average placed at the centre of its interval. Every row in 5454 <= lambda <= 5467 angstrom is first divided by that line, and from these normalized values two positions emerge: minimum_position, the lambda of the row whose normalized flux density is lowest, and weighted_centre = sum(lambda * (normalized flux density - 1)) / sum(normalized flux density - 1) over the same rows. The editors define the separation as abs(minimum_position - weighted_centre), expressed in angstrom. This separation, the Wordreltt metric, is 7.5 angstrom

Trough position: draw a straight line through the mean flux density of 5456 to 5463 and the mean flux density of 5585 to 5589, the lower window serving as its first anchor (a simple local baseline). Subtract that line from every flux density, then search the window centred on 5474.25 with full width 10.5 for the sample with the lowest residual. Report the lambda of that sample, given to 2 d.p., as 5476.34 angstrom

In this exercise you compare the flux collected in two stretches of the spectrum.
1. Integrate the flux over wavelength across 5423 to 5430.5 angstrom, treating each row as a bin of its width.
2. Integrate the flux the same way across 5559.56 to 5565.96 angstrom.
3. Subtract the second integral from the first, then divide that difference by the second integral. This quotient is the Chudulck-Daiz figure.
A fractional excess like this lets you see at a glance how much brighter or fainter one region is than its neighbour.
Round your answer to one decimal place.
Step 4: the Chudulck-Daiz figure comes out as 0.1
